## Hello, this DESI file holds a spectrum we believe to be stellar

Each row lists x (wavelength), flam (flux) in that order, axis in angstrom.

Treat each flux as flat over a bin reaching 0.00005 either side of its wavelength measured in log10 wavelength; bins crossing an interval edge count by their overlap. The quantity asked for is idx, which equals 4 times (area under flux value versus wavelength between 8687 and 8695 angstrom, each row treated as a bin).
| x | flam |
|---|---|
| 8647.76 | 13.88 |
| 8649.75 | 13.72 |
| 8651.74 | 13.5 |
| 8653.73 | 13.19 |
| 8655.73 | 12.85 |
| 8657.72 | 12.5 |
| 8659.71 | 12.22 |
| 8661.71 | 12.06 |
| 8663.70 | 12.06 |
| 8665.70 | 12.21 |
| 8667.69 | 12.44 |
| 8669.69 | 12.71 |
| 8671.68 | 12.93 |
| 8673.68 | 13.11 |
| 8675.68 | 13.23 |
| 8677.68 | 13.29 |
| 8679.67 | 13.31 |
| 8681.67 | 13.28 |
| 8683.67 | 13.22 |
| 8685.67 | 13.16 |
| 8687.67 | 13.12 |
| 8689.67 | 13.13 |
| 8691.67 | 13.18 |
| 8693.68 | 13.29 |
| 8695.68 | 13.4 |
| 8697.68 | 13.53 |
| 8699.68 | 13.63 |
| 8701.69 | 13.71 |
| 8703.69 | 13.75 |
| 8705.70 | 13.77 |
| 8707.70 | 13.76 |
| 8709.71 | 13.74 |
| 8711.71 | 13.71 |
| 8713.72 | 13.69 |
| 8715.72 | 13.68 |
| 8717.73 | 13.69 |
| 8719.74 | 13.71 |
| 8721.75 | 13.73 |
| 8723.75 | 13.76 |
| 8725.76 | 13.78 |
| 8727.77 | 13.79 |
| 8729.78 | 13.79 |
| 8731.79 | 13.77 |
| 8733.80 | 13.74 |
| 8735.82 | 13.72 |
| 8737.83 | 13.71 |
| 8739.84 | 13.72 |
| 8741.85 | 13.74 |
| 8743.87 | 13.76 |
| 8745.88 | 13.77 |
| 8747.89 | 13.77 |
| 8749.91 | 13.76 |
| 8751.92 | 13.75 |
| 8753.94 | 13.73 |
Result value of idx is 422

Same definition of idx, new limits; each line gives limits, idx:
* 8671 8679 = 421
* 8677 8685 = 425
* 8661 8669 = 391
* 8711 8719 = 438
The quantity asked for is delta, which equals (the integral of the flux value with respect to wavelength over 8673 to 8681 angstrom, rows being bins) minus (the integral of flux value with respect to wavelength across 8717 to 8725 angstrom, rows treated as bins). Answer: -4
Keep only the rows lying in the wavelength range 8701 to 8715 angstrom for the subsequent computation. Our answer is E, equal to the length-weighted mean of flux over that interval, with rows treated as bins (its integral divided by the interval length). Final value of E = 13.7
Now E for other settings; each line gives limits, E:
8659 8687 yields 12.8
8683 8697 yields 13.2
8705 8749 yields 13.7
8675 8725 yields 13.5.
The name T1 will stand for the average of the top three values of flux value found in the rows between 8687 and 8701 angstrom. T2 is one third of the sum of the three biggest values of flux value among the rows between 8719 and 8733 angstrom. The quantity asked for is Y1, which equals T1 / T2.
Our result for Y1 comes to 0.98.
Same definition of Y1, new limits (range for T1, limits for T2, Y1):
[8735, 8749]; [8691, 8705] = 1.01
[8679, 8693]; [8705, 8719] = 0.96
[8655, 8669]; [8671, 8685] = 0.95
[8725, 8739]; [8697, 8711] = 1.00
